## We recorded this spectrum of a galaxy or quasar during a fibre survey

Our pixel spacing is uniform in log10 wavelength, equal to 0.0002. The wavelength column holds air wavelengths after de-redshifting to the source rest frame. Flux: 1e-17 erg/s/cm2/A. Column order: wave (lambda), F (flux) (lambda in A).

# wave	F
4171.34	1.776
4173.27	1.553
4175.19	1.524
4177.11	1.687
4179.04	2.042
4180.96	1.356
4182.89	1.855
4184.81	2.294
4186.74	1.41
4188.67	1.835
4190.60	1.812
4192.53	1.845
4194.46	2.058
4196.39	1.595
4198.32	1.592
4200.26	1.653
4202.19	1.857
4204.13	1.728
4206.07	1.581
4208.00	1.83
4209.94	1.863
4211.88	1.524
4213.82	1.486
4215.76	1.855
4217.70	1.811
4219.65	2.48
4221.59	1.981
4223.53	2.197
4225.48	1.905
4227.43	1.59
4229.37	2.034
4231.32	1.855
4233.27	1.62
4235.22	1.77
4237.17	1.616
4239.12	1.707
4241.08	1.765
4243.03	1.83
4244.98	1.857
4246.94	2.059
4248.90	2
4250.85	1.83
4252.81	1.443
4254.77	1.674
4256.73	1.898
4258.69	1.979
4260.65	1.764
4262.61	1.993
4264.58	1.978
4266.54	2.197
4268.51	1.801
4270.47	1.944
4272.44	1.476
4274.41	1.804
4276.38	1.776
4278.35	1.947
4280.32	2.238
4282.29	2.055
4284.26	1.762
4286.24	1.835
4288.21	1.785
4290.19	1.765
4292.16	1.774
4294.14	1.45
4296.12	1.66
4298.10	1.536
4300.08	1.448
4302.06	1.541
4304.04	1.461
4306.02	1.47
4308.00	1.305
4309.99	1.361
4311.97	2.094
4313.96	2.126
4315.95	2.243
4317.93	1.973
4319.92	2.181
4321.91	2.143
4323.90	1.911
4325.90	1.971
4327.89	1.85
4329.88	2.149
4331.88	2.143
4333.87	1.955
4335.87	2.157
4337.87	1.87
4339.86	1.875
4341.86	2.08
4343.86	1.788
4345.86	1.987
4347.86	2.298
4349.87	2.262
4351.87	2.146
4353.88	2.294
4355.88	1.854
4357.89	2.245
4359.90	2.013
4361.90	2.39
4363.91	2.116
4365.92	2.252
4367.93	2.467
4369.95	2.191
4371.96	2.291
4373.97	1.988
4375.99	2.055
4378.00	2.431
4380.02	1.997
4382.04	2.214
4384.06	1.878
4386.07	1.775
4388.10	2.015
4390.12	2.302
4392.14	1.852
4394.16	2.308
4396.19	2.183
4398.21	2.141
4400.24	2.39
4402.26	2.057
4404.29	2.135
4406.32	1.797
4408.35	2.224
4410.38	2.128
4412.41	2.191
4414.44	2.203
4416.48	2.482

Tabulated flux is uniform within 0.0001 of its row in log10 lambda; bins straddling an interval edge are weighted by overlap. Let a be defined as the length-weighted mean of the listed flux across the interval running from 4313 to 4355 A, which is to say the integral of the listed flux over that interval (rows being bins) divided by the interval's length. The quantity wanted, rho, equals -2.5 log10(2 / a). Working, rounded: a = 2.07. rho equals 0.035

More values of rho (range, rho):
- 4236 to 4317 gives -0.123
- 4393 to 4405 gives 0.104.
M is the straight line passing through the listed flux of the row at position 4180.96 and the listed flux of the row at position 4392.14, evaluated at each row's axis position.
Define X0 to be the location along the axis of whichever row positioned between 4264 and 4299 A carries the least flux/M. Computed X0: 4294.14 A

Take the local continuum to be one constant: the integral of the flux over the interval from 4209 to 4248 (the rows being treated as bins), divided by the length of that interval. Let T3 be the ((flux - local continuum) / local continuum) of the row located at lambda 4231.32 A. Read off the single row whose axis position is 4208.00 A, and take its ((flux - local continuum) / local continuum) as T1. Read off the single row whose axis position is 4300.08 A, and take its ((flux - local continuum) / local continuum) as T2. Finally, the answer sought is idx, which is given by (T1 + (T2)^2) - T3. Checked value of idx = 0.03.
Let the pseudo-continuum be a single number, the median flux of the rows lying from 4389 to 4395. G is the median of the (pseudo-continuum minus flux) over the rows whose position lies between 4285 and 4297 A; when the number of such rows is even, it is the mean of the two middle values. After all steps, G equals 0.53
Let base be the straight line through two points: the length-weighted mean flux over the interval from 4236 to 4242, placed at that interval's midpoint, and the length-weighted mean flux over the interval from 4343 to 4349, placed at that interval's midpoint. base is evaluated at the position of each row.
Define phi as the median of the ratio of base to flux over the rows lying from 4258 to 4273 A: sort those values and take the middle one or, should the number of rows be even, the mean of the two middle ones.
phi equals 0.91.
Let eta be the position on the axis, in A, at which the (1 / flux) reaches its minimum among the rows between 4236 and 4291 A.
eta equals 4280.32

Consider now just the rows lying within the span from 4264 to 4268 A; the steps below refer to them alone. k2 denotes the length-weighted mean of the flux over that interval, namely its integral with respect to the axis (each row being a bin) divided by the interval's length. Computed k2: 2.1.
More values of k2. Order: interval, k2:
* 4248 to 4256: 1.7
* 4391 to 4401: 2.2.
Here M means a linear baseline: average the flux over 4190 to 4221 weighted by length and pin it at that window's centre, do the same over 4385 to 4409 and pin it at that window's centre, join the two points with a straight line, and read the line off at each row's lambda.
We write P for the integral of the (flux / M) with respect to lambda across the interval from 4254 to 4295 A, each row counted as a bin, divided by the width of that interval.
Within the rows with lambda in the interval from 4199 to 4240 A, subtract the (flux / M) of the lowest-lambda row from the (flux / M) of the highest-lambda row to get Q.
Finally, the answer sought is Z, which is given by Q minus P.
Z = -0.98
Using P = 0.98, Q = 0.00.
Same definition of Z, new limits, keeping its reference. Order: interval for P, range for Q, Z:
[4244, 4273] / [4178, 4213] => -1.32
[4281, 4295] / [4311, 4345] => -1.11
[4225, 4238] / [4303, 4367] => -0.62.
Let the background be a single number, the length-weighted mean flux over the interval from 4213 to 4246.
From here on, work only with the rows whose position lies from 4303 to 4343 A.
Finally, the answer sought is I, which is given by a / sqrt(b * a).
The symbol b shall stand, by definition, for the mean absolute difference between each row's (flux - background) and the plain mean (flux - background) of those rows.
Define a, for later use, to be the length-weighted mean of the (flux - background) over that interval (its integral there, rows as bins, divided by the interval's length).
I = 0.6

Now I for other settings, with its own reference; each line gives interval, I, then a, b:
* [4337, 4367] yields 1.2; 0.25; 0.163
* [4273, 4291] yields 0.5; 0.03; 0.130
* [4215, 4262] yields 0.2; 0.01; 0.153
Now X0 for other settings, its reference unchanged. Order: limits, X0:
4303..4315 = 4308.00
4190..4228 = 4213.82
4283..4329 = 4308.00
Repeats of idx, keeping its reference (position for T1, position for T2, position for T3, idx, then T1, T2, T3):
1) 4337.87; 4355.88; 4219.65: -0.33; 0.02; 0.01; 0.35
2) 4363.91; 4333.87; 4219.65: -0.19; 0.15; 0.06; 0.35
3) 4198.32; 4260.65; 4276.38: -0.10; -0.13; -0.04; -0.03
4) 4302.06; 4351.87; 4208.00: -0.13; -0.16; 0.17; -0.01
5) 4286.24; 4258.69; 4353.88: -0.24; 0.00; 0.08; 0.25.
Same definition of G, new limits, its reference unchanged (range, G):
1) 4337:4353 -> 0.27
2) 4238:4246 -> 0.50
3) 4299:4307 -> 0.84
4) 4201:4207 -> 0.57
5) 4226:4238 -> 0.61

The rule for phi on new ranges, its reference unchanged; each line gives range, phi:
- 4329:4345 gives 1.00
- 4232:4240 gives 1.02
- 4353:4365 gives 0.96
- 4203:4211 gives 0.90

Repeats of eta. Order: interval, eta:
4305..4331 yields 4315.95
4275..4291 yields 4280.32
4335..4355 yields 4347.86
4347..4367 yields 4361.90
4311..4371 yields 4367.93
